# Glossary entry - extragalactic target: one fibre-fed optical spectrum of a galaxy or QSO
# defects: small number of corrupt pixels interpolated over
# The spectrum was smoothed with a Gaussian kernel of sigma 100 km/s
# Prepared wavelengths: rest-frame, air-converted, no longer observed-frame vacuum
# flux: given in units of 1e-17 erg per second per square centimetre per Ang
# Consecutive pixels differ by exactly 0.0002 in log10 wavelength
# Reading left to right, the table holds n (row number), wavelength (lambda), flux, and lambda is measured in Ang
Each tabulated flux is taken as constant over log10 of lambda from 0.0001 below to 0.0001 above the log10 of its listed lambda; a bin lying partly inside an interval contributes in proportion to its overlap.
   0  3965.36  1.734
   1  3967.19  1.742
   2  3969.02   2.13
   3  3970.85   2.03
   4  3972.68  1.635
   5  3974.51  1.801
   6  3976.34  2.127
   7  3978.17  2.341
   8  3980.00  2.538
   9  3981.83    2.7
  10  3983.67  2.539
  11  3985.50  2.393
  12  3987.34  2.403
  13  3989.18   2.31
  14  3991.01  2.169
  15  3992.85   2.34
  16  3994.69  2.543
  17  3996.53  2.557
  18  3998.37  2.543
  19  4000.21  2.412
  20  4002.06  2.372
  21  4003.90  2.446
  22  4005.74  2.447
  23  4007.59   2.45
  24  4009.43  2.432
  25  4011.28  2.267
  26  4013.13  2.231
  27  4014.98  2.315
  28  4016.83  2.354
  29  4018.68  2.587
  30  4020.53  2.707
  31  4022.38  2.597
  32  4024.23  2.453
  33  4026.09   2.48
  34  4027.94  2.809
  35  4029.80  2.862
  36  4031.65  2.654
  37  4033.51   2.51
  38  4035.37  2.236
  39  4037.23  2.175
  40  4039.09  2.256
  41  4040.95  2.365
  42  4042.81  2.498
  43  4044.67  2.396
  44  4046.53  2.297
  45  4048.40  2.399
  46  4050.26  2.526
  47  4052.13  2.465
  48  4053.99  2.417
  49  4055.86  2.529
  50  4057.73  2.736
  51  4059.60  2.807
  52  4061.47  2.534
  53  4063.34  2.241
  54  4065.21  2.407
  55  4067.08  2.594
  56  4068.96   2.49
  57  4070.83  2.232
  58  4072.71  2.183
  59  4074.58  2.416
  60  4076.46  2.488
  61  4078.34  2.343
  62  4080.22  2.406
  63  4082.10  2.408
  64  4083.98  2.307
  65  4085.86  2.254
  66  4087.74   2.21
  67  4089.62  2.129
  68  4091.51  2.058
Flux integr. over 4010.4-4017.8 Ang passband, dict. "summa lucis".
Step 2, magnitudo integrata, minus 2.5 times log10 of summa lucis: -3.07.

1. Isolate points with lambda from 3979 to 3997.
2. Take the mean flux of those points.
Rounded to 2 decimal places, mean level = 2.45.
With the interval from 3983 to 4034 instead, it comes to 2.47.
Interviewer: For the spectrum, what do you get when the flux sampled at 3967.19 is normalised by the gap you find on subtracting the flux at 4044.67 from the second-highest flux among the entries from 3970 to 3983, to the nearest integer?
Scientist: 12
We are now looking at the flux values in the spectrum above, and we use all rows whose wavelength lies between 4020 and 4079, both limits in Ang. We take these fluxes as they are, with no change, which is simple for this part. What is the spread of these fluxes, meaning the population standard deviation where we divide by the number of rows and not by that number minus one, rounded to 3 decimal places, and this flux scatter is 0.181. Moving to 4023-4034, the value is 0.161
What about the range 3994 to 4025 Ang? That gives 0.122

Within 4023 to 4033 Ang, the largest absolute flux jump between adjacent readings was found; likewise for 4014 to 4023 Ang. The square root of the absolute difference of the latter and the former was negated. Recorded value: -0.31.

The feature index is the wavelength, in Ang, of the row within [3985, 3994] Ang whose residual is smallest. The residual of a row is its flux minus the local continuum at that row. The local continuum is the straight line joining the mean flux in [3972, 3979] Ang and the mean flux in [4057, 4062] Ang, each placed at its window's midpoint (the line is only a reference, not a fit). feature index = 3991.01 Ang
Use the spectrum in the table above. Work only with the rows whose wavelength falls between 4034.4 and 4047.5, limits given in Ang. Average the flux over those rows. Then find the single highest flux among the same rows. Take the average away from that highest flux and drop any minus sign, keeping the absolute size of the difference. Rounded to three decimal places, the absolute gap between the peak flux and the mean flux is 0.180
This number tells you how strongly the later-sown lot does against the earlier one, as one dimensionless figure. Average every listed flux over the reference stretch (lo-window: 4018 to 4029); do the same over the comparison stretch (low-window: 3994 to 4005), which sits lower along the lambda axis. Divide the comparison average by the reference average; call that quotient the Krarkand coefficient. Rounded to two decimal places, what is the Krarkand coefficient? 0.95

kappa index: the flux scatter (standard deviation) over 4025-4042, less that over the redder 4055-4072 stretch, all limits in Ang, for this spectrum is 0.05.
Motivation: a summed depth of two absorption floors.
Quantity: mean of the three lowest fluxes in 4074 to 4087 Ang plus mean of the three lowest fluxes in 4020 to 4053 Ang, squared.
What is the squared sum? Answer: 20.5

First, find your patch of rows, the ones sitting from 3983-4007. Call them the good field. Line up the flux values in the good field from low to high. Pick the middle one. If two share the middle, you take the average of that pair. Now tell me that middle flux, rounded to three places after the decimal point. 2.412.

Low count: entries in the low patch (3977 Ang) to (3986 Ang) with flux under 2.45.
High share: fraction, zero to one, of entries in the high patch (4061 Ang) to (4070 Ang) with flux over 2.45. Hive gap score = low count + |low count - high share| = 3.4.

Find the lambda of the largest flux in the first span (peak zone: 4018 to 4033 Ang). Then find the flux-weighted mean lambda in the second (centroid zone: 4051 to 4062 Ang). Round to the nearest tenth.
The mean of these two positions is 4043.4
